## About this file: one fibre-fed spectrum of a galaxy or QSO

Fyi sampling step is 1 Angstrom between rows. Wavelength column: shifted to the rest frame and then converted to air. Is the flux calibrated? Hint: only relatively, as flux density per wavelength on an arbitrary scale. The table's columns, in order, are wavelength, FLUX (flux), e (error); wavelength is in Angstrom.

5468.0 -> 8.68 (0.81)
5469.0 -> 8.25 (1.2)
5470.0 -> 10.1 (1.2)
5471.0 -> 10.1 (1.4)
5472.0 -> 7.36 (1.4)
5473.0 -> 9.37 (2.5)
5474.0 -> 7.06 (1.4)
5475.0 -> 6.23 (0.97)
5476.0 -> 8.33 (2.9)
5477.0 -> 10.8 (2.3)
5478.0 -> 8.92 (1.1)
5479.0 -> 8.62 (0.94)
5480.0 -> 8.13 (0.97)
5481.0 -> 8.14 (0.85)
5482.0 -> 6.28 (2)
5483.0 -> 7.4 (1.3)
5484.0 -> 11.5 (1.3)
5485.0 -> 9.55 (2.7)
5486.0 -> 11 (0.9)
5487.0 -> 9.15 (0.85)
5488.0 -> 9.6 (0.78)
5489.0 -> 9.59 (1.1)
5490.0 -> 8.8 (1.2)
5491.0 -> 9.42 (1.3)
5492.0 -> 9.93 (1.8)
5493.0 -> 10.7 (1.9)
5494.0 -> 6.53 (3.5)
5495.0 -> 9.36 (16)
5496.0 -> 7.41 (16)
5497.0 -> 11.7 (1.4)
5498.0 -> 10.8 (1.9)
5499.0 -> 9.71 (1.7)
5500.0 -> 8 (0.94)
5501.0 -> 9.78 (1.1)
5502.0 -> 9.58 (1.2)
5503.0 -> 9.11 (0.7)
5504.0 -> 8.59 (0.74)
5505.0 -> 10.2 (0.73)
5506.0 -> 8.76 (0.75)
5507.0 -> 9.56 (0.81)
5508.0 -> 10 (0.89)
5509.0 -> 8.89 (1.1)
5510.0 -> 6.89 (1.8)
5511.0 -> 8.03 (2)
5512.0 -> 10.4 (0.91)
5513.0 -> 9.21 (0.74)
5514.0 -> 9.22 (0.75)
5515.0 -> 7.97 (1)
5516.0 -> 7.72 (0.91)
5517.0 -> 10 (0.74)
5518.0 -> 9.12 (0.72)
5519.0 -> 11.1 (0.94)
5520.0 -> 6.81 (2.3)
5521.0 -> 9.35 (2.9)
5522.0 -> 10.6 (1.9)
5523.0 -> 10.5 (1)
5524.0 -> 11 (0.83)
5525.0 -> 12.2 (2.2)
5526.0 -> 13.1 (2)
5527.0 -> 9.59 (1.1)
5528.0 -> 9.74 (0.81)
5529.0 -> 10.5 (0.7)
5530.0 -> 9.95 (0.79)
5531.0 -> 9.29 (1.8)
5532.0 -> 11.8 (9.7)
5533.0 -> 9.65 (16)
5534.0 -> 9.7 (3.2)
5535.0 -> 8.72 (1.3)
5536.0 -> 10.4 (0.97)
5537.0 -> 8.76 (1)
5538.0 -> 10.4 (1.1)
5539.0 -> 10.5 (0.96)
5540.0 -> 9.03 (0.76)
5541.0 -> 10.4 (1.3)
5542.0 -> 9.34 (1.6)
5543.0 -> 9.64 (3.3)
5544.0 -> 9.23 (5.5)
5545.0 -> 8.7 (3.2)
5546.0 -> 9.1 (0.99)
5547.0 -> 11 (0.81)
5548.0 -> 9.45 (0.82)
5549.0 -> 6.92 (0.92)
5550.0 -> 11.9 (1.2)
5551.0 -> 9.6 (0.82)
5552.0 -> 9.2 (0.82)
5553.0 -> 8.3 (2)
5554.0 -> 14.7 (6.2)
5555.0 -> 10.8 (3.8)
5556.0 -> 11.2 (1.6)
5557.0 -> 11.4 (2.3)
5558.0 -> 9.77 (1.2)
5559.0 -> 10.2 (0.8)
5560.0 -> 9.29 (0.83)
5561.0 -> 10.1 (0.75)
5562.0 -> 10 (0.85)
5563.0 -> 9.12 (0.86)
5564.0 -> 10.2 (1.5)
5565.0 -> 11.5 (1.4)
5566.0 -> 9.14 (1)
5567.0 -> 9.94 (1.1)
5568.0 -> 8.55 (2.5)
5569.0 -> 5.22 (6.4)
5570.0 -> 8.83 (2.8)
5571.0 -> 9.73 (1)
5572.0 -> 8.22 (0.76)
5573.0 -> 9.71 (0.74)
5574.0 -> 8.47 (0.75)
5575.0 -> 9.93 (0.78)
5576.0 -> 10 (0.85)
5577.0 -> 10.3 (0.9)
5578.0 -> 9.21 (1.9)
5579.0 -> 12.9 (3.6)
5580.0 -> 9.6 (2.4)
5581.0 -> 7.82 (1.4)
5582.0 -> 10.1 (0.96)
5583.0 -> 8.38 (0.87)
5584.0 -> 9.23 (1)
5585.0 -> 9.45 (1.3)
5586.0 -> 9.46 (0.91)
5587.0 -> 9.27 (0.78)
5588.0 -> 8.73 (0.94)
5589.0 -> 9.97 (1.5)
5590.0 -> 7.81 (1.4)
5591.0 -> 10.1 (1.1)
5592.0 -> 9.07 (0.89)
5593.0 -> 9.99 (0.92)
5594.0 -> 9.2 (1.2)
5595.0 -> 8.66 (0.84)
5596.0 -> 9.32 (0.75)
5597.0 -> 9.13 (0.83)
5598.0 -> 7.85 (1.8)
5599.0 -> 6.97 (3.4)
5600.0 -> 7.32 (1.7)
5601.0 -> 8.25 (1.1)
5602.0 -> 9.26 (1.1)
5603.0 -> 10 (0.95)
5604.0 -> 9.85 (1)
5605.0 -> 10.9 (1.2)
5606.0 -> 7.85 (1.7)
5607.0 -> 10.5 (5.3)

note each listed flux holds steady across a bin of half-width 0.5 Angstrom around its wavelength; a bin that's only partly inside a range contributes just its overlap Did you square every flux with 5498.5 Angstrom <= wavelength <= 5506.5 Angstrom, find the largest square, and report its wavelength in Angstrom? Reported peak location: 5505.0 Angstrom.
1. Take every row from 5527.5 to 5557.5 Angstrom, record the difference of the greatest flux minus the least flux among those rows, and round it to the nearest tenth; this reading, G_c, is 7.8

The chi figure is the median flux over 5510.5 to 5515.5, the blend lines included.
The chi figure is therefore 9.2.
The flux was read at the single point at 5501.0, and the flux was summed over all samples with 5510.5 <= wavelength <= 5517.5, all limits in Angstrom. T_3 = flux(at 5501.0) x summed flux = 612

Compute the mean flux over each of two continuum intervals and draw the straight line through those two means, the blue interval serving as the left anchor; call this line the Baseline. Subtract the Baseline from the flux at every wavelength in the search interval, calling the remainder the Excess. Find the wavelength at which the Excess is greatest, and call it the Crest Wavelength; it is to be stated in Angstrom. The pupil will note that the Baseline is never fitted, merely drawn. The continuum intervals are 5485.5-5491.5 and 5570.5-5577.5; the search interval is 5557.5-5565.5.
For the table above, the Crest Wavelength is 5565.0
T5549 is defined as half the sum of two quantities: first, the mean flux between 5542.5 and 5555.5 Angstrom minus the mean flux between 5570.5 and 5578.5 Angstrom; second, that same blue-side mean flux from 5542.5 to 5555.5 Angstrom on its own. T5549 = 5.2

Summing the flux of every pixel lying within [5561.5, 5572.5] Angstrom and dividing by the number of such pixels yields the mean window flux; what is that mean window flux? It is 9.1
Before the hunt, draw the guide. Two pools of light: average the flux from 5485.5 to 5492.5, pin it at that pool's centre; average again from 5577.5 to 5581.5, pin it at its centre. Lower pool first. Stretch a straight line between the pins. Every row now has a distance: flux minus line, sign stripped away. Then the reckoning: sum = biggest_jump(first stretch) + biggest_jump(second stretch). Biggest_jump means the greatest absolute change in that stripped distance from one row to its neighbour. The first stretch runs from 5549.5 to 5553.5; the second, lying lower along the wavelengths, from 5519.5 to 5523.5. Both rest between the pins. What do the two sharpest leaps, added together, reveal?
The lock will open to 4.4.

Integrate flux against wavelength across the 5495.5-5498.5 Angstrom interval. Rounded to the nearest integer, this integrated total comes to 30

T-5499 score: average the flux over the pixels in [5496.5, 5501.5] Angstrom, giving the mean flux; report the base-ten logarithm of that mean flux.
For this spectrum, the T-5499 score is 1.00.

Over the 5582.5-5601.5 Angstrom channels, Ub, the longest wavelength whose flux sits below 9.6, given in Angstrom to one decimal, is 5601.0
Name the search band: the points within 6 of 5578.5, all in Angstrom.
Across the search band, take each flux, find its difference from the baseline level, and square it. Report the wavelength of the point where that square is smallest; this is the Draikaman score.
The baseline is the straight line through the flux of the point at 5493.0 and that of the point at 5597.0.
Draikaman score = 5584.0 Angstrom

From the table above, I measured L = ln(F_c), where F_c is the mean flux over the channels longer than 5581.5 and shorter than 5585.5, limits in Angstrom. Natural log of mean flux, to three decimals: 2.229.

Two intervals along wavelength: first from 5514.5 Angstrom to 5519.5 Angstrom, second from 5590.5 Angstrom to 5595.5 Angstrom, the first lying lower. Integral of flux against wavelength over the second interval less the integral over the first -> 1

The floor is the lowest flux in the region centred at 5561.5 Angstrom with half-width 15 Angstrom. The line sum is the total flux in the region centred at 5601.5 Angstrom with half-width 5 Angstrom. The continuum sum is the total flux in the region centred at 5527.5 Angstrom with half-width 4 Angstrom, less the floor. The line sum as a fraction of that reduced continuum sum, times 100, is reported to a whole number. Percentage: 109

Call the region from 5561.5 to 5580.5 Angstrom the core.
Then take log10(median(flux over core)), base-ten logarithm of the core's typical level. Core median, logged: 0.987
